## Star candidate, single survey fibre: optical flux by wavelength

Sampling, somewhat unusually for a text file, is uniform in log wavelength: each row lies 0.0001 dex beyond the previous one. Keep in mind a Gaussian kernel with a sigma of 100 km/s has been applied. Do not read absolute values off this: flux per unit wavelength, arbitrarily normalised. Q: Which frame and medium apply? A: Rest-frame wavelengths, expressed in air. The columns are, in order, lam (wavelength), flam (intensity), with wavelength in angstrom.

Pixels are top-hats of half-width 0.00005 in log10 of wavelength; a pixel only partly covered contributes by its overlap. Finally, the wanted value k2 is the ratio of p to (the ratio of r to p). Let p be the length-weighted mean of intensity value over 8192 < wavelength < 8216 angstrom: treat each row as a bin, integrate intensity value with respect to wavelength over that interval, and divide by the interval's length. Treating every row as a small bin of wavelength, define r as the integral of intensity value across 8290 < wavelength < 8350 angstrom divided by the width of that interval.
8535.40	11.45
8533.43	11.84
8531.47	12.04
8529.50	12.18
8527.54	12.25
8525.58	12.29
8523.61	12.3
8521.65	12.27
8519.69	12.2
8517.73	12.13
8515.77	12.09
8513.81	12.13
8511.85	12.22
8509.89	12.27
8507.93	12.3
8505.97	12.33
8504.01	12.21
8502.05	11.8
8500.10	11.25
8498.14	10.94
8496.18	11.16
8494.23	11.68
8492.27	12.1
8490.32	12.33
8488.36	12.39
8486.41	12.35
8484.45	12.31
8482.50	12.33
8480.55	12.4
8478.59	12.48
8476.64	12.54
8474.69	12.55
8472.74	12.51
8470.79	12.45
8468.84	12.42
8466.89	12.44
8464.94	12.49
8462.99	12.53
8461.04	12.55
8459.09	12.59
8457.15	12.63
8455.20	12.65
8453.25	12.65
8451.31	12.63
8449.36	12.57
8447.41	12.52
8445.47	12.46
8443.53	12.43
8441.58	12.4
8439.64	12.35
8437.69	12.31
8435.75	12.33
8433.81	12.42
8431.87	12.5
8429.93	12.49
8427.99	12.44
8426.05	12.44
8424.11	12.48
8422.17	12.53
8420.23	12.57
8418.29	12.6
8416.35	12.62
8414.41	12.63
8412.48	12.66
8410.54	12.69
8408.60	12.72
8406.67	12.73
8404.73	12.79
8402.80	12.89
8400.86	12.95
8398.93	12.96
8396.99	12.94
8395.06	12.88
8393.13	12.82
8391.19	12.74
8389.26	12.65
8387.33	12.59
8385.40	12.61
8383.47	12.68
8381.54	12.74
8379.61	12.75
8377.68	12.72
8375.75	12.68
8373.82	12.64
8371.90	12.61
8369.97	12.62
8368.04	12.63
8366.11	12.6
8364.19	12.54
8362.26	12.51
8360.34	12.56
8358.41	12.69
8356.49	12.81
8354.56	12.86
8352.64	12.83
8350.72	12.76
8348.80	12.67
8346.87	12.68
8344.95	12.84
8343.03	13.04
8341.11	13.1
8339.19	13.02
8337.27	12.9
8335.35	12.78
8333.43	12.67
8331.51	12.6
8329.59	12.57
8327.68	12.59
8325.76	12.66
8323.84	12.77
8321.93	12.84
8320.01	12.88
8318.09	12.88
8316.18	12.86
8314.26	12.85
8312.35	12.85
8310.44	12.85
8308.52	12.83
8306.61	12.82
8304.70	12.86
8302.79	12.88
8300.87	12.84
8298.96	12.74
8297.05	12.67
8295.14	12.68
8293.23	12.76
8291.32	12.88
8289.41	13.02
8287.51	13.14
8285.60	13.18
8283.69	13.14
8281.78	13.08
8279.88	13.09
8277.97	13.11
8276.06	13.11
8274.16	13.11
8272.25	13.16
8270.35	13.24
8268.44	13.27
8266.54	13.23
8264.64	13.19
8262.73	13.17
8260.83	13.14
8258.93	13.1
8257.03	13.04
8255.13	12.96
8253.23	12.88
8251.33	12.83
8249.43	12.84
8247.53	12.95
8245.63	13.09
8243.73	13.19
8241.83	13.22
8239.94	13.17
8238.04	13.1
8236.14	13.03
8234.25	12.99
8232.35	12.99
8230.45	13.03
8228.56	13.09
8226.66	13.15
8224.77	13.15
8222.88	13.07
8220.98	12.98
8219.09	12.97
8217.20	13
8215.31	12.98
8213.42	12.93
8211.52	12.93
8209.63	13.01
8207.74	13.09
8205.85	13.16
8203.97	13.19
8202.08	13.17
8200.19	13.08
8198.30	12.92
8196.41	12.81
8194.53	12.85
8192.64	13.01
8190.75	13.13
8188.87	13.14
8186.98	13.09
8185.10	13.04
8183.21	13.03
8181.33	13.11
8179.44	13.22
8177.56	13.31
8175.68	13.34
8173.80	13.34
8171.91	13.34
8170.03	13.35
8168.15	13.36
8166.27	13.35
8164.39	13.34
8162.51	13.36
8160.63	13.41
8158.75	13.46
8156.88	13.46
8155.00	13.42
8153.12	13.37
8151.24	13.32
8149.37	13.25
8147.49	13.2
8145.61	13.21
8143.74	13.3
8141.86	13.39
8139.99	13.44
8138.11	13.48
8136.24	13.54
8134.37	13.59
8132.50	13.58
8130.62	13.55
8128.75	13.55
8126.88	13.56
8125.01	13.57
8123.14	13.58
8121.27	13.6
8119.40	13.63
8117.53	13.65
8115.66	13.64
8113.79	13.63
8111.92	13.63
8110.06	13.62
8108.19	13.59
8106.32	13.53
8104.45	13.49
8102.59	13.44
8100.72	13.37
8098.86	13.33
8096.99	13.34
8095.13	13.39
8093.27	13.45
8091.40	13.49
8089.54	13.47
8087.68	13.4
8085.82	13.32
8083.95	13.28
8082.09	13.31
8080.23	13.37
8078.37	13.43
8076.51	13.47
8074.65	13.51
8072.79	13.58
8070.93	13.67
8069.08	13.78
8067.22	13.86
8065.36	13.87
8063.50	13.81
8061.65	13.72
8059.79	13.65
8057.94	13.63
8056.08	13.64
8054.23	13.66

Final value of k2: 13.2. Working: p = 13.0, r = 12.8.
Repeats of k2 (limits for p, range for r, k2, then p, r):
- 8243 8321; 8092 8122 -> 12.5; 13.0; 13.5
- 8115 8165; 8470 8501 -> 15.0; 13.5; 12.1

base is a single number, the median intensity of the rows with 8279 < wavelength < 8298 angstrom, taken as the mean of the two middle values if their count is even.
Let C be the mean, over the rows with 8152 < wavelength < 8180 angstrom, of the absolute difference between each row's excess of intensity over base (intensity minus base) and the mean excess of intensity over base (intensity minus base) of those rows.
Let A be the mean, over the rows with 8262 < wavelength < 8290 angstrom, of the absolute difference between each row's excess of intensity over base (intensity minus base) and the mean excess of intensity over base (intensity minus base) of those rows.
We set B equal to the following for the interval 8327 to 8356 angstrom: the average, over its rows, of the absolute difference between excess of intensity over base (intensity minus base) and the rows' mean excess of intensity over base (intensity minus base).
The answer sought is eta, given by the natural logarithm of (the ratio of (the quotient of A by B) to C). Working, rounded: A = 0.053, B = 0.138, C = 0.04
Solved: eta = 2.22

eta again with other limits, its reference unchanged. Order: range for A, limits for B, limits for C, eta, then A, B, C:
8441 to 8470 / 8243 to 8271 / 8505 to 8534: 1.80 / 0.074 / 0.126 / 0.10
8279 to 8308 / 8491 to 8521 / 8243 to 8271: 1.18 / 0.152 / 0.370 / 0.13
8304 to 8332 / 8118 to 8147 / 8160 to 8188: 2.20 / 0.095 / 0.094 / 0.11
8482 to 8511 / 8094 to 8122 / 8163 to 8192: 3.52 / 0.412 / 0.106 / 0.12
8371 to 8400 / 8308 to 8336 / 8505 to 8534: 2.27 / 0.092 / 0.098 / 0.10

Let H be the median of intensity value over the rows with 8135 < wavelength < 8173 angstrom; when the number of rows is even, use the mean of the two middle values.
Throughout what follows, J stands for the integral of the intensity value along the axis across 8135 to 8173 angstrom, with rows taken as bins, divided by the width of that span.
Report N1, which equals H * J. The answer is 179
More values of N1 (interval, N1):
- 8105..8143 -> 184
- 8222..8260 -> 170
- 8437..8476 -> 157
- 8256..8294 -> 172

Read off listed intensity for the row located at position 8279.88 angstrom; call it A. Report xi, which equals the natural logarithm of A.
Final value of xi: 2.57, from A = 13.09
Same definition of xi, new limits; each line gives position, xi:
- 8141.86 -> 2.59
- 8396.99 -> 2.56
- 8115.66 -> 2.61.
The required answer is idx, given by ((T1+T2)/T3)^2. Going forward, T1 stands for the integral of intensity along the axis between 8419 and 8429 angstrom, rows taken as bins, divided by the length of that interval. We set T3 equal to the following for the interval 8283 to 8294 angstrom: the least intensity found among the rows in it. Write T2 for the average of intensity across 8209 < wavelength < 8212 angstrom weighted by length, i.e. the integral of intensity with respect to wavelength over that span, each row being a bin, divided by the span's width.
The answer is 4.0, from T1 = 12.5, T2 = 13.0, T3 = 12.76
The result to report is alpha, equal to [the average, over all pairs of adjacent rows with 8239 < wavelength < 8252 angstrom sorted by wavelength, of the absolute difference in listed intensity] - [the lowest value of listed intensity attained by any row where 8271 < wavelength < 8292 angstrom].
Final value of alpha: -12.8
